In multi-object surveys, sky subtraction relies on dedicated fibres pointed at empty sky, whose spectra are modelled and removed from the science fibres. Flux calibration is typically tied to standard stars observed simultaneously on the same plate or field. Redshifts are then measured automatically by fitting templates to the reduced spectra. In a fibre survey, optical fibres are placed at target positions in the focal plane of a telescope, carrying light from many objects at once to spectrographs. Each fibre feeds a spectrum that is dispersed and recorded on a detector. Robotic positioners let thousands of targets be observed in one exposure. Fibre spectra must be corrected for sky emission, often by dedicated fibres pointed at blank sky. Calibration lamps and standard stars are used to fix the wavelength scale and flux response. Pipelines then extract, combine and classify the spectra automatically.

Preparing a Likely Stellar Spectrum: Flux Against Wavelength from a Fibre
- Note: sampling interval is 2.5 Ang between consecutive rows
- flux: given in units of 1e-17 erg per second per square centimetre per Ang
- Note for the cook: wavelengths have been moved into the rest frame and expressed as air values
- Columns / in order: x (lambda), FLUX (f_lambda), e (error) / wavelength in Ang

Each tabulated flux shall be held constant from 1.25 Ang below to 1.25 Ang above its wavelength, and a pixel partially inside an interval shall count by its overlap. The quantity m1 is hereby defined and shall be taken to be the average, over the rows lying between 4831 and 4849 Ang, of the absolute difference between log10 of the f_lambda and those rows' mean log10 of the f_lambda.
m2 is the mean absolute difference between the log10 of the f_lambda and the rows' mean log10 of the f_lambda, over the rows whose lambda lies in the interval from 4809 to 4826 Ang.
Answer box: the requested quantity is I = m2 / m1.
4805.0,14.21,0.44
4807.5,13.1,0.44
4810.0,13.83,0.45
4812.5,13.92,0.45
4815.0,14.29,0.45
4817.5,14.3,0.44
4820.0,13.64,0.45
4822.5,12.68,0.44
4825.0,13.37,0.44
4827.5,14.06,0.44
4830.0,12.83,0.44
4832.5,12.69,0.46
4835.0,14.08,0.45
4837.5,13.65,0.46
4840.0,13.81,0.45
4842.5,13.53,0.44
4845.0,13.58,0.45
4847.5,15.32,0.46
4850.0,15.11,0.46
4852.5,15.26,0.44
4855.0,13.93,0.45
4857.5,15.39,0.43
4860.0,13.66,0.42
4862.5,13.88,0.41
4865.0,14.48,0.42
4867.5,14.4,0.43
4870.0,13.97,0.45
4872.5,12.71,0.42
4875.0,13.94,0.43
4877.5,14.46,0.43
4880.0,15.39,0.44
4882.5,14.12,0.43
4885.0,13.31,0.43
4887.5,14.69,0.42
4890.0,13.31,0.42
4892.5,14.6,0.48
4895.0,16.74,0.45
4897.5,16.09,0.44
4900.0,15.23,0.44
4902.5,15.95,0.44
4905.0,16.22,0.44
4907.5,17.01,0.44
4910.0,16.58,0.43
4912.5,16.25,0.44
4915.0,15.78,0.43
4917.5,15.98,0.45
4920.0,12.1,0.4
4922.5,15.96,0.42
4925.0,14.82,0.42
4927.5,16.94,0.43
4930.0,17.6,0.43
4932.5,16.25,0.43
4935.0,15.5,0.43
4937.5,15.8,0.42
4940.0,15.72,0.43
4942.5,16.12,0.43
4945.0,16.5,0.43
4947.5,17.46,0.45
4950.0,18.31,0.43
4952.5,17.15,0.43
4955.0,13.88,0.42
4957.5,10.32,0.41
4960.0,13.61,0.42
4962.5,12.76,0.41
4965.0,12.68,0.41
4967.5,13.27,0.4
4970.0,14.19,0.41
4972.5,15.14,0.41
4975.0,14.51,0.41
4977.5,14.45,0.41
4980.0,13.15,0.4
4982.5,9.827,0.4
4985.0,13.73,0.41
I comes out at 0.8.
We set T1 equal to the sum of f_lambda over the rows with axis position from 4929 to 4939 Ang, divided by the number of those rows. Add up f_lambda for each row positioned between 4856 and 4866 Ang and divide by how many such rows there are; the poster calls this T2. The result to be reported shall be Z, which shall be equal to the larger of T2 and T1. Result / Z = 16.3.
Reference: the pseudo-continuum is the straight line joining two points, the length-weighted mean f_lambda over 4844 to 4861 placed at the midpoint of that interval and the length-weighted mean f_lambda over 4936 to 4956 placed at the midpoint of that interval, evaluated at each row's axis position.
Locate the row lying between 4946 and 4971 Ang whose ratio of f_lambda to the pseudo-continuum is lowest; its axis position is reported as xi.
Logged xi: 4957.5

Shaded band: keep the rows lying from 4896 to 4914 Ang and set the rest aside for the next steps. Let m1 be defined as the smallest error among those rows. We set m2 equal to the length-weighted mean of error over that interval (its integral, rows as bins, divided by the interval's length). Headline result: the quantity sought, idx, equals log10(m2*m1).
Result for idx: -0.72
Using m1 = 0.430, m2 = 0.439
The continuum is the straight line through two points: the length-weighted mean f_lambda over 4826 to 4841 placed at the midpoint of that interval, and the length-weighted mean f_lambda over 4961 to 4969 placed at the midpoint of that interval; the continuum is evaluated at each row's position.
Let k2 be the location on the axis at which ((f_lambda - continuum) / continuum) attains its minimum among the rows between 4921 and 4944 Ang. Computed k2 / 4925.0 Ang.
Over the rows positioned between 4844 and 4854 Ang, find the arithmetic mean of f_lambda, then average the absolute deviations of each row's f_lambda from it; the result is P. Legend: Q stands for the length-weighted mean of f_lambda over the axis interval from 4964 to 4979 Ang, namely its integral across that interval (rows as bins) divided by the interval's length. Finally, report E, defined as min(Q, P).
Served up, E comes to 0.6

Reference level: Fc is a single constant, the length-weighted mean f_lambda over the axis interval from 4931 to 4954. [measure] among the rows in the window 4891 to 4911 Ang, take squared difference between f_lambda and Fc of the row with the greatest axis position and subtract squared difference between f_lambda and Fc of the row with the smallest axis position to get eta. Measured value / -3.7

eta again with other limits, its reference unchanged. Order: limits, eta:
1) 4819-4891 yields 2.0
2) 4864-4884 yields 1.6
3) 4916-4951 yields 2.9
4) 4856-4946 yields -1.3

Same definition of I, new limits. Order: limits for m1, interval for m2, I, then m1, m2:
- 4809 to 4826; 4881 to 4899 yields 2.1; 0.0134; 0.029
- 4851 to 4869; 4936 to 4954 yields 1.3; 0.0157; 0.020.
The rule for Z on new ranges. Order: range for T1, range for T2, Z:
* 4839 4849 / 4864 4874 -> 14.1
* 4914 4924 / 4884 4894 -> 15.0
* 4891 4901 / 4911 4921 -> 15.7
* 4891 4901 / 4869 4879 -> 15.7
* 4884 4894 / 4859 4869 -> 14.1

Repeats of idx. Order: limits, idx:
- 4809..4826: -0.71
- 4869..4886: -0.74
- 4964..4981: -0.79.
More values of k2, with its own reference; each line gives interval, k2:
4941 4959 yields 4957.5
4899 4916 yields 4900.0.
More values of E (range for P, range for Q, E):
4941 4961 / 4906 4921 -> 2.1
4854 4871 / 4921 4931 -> 0.4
